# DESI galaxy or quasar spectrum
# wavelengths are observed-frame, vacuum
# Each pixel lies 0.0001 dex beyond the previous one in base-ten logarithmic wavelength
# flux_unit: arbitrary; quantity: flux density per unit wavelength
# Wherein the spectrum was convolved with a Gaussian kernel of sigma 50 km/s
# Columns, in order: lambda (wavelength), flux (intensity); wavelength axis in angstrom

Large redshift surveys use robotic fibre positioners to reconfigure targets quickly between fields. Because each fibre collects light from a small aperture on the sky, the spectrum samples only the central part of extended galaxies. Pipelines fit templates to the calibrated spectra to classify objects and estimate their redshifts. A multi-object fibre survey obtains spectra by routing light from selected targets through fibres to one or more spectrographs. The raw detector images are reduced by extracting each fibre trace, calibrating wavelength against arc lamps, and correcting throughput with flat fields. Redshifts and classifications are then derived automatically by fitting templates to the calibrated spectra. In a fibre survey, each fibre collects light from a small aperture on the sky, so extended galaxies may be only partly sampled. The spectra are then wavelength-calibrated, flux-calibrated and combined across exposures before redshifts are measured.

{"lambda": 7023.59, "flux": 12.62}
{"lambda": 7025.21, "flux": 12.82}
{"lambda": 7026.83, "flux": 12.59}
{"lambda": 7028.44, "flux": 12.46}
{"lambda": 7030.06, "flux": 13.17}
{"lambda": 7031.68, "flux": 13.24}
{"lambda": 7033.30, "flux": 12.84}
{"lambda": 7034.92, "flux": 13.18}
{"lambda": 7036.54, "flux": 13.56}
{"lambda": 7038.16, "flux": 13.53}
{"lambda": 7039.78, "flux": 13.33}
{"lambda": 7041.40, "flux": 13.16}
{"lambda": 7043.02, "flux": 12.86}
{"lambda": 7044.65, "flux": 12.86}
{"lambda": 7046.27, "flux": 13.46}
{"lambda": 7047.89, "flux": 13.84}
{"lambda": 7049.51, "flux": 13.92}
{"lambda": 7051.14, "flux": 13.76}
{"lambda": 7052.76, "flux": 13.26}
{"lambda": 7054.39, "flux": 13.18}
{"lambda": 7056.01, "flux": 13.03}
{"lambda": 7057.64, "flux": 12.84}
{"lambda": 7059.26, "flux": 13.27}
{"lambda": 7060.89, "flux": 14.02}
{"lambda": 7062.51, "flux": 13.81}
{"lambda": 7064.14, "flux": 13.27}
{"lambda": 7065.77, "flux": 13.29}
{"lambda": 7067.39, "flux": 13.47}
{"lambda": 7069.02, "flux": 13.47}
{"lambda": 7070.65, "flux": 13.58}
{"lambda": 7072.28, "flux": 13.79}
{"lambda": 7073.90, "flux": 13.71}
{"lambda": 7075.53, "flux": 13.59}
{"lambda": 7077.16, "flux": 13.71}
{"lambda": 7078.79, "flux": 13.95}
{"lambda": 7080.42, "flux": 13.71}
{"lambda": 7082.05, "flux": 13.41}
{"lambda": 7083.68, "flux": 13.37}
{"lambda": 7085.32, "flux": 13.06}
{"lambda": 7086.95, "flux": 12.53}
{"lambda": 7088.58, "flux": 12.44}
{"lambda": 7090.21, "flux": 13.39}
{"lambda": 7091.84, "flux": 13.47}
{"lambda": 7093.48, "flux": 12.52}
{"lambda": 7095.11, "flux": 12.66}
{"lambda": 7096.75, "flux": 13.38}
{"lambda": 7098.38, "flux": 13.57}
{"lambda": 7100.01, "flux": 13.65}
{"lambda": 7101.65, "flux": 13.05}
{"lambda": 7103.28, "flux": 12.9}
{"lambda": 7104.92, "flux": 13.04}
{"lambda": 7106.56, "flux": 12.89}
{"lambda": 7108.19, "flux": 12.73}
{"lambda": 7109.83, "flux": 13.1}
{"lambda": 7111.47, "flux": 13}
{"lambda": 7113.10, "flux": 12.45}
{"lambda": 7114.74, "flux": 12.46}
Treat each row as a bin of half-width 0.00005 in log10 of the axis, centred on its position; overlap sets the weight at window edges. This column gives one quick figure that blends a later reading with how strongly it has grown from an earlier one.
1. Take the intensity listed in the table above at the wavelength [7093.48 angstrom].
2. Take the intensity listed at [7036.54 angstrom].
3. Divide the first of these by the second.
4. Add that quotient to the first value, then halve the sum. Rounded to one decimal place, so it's 6.7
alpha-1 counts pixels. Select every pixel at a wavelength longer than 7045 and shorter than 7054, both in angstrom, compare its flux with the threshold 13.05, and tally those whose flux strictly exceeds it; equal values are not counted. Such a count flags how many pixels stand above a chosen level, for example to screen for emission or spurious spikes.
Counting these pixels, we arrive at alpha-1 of 5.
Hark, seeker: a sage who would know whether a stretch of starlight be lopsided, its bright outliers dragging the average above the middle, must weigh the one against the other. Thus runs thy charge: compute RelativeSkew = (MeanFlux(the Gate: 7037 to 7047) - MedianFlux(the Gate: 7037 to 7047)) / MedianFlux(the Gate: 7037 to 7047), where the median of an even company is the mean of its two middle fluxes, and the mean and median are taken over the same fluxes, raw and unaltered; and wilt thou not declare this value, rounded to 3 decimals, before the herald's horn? -0.003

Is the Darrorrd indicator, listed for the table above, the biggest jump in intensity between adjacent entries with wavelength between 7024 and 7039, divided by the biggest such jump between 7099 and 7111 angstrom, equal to 1.18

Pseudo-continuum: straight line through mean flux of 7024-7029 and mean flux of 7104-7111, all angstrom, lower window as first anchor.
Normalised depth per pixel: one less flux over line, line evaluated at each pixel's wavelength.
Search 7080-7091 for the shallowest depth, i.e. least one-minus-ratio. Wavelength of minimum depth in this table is 7080.42 angstrom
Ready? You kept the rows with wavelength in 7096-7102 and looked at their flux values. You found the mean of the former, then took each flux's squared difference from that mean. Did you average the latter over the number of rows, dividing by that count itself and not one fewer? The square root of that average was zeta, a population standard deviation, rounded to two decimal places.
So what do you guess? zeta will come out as 0.23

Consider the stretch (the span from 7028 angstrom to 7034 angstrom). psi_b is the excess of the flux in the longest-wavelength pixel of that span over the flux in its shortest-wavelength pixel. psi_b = 0.38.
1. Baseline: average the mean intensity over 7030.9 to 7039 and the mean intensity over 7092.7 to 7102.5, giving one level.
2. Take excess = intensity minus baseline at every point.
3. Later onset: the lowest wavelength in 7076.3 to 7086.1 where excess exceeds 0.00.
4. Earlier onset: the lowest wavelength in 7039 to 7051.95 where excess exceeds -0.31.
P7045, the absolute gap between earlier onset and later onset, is 37.4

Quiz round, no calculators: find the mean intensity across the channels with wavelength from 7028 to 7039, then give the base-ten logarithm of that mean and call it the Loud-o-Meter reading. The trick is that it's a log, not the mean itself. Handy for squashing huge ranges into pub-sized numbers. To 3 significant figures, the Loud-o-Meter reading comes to 1.12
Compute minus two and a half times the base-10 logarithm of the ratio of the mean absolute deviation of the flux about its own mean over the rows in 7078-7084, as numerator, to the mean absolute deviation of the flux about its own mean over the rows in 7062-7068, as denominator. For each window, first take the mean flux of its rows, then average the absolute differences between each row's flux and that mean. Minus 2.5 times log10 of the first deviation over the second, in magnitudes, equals -0.2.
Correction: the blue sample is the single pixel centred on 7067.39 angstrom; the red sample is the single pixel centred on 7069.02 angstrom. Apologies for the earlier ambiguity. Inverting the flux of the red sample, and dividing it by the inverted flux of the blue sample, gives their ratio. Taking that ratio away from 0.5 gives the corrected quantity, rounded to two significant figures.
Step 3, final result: -0.50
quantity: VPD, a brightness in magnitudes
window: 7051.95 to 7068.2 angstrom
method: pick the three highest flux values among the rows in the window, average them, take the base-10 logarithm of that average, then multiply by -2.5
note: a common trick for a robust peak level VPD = -2.847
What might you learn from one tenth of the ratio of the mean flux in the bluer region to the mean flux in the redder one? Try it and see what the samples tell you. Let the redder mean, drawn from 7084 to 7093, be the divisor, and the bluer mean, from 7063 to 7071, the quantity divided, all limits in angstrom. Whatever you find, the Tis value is 0.103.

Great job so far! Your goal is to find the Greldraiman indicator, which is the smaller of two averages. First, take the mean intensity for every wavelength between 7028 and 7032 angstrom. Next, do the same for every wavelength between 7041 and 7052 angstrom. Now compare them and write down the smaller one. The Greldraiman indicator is 13.0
